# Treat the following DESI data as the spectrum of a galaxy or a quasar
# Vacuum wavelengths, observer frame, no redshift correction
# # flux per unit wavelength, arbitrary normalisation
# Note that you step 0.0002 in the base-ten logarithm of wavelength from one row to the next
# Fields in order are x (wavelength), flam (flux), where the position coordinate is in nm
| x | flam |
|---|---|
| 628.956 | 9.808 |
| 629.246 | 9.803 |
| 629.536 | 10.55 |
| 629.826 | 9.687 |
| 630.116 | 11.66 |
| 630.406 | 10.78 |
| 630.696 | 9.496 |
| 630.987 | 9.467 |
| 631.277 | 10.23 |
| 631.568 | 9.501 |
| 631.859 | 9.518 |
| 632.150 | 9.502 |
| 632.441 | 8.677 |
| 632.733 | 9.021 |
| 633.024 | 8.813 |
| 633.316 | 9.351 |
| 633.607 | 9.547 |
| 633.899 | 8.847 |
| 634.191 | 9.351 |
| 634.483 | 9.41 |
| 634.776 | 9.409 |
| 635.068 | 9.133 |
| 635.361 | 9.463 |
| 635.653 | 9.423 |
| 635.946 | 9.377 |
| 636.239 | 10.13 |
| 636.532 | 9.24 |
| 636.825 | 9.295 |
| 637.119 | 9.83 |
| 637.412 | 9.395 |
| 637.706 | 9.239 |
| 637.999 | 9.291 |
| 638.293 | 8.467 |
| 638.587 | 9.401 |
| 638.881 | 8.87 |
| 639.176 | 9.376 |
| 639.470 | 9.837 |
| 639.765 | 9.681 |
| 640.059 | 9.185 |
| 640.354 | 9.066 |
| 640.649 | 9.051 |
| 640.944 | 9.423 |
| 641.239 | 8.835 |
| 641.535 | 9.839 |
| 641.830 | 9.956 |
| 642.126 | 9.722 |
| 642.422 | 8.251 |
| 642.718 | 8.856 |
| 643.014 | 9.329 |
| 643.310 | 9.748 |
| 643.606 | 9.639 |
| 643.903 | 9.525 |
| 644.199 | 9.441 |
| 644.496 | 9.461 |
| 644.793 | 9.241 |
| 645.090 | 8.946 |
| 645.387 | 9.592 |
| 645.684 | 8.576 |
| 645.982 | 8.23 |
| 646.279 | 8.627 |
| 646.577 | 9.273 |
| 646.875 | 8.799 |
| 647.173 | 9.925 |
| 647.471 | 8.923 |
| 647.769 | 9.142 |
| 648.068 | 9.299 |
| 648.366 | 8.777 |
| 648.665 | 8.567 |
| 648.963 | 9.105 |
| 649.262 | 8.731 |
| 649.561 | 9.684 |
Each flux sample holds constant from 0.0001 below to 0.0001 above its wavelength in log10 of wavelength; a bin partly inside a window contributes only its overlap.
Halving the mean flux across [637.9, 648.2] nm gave 4.61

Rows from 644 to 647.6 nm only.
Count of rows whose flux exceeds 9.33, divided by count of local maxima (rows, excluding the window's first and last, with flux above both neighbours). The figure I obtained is 1.0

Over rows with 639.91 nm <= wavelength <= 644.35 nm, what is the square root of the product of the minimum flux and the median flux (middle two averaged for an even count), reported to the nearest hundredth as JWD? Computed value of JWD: 8.82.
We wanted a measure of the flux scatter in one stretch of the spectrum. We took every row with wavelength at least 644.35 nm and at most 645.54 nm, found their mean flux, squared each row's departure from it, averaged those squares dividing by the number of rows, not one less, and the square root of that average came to 0.24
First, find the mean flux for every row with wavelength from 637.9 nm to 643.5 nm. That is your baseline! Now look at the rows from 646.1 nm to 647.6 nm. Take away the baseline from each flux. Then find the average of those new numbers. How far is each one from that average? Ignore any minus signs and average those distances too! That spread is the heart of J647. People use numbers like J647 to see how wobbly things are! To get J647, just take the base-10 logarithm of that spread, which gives -0.41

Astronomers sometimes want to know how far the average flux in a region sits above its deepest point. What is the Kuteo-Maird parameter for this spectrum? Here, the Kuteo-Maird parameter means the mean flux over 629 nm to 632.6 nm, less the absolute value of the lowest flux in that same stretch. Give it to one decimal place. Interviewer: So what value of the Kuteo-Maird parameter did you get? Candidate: 1.2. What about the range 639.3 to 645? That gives 1.1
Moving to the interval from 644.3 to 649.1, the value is 0.8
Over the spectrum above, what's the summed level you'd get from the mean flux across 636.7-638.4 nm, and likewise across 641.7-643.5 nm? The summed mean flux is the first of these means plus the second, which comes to 18.6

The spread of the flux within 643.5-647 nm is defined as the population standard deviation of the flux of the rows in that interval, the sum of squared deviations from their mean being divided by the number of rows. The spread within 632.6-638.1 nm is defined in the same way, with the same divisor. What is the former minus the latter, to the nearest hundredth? 0.15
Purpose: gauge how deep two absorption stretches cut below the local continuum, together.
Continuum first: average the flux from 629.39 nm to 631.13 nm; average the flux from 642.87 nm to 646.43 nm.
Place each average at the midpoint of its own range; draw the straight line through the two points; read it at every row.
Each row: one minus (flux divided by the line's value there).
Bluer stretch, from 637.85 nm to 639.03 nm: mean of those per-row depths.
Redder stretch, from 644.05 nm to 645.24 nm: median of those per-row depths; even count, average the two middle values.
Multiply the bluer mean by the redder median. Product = -0.0010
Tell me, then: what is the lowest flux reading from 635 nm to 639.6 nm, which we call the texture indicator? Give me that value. 8.467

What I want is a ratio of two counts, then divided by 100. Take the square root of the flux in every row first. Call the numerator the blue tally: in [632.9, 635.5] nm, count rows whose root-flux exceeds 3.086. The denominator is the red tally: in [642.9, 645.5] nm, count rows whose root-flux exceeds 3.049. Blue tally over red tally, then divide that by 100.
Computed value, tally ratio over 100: 0.0014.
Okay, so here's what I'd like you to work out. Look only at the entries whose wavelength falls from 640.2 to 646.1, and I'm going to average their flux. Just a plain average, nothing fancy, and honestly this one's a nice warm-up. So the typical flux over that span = 9.24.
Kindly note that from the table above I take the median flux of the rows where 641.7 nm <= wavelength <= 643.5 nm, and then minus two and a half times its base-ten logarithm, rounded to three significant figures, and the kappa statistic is -2.45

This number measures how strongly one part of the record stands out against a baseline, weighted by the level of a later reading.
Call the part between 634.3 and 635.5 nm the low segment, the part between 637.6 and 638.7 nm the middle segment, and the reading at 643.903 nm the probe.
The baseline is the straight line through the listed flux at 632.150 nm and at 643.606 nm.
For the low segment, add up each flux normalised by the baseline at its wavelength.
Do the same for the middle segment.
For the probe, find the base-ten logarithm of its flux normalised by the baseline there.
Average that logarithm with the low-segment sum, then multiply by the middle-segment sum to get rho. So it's 7.45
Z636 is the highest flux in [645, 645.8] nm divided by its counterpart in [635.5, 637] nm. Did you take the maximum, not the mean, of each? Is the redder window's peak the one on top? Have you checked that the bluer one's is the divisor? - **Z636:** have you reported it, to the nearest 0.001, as 0.947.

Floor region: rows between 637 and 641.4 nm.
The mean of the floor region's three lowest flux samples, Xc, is 8.72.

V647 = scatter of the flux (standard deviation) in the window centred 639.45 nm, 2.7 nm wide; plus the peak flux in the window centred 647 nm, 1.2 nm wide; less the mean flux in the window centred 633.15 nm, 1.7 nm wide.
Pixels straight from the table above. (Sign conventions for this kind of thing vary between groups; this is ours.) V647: 1.3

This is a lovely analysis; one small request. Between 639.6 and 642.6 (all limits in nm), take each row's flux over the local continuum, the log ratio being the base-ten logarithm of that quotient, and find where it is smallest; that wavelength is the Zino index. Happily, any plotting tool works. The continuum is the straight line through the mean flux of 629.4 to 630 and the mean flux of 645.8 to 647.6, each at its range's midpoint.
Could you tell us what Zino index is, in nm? 642.422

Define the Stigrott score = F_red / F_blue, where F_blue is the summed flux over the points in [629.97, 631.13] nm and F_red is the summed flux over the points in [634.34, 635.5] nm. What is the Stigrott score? 0.90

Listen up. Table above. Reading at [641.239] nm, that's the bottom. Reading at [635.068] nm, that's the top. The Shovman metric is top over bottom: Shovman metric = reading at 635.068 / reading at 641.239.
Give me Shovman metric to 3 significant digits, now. 1.03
